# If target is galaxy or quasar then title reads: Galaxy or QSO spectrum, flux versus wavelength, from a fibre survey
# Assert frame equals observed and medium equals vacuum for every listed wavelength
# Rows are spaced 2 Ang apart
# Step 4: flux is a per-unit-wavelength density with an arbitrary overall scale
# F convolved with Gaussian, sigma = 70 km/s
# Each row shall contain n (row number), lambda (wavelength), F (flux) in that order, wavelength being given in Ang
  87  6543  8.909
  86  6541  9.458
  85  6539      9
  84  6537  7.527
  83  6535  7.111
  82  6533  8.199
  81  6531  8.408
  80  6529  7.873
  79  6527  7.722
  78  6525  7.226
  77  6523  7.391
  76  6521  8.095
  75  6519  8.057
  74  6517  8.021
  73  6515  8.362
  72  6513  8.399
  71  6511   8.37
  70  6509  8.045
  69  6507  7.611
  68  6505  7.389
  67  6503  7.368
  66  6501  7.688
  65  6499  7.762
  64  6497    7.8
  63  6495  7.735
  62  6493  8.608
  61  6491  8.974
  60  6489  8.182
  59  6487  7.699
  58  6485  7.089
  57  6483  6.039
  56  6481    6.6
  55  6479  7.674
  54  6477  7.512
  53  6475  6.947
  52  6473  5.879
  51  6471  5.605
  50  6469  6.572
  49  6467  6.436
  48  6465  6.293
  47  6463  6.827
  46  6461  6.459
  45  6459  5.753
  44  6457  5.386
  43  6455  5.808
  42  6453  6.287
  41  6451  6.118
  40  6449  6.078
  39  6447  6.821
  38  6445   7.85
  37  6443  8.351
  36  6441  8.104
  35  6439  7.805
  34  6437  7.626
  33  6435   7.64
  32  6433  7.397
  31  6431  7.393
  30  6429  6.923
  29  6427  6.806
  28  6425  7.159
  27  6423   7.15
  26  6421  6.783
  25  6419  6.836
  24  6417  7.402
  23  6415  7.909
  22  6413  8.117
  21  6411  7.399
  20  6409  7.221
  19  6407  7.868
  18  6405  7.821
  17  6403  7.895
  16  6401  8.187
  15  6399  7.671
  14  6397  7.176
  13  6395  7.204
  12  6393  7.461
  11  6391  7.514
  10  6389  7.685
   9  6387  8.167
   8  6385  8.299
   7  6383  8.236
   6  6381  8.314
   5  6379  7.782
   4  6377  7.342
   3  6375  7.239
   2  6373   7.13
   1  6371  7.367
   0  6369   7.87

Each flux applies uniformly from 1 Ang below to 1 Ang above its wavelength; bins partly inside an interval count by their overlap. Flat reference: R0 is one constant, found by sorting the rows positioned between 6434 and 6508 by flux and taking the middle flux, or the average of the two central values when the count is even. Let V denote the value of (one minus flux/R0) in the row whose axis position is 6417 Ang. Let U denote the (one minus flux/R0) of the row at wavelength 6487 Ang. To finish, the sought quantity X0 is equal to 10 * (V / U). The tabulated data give 1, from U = -0.04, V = 0.00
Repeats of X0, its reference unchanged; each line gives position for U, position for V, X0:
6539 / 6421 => -4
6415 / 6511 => 19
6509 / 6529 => 7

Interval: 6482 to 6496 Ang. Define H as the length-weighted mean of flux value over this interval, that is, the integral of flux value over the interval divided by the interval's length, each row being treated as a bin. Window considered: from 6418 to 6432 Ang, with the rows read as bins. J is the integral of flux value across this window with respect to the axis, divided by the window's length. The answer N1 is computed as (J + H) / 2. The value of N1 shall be 7.38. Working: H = 7.76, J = 7.01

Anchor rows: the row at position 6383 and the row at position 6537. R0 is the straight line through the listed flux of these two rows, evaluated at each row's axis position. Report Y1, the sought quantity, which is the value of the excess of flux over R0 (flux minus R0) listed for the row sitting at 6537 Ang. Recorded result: 0.00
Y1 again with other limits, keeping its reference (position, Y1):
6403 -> -0.25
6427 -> -1.23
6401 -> 0.03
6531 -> 0.85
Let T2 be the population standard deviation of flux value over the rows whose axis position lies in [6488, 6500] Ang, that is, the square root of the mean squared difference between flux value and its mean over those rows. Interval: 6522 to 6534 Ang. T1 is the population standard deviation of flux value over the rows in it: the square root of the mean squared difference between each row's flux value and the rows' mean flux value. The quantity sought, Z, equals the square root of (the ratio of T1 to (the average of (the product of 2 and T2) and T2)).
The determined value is 0.8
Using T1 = 0.42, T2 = 0.47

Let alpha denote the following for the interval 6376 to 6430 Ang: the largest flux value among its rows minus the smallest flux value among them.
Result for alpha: 1.5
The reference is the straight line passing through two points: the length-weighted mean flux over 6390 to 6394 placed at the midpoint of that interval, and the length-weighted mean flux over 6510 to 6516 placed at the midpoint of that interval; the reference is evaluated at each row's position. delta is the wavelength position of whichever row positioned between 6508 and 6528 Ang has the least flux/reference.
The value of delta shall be 6525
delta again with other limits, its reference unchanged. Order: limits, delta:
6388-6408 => 6397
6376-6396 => 6395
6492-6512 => 6503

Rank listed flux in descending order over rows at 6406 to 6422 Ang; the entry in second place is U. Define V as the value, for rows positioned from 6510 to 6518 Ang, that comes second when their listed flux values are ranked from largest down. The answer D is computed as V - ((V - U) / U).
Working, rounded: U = 7.909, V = 8.37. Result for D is 8.31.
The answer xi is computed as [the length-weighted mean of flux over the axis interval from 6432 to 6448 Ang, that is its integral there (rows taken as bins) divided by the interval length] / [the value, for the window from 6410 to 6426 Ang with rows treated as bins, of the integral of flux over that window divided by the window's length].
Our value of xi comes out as 1.05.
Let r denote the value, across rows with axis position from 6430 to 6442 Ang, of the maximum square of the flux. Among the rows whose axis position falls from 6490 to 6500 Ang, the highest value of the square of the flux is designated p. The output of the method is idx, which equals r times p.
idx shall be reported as 5289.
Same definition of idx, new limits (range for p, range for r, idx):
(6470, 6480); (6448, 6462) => 2457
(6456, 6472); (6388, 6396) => 2753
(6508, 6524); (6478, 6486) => 4154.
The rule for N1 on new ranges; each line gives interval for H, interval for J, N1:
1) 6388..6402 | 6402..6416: 7.65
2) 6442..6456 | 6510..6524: 7.43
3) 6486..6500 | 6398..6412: 7.92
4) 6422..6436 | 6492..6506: 7.49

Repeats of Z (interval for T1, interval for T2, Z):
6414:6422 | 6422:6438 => 1.0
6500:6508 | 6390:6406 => 0.5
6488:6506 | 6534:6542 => 0.6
